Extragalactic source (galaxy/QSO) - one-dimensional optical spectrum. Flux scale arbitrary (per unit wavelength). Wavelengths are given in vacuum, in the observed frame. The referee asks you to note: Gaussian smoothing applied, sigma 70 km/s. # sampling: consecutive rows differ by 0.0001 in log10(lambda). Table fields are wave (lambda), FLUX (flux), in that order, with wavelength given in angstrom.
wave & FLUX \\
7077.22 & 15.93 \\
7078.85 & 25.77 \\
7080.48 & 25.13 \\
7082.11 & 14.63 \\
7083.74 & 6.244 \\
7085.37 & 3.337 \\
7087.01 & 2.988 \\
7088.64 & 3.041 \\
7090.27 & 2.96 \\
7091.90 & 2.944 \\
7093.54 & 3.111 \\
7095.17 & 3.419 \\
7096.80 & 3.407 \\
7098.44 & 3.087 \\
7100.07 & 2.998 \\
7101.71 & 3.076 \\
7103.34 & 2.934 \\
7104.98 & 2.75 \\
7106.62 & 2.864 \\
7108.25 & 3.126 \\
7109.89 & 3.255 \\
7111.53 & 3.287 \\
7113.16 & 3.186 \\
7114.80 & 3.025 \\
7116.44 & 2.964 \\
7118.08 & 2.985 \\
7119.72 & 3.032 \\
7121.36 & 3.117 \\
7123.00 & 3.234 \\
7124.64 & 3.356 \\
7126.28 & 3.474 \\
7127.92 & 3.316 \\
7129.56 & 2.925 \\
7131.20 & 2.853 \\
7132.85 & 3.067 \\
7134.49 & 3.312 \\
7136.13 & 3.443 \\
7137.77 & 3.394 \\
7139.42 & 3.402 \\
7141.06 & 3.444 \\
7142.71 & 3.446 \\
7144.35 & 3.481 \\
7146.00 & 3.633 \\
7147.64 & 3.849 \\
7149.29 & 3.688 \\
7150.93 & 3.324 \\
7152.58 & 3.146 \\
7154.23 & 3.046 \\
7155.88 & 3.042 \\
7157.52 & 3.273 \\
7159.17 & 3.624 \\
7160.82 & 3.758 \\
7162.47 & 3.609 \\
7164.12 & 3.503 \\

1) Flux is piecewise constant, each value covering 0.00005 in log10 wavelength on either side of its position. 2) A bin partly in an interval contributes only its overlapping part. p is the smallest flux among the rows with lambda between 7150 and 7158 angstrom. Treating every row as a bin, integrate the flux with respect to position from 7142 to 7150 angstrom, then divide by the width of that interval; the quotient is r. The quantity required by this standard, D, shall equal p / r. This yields 0.84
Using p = 3.042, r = 3.62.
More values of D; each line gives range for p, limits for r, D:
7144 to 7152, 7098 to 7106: 1.12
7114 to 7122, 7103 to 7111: 0.99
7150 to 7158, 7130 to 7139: 0.95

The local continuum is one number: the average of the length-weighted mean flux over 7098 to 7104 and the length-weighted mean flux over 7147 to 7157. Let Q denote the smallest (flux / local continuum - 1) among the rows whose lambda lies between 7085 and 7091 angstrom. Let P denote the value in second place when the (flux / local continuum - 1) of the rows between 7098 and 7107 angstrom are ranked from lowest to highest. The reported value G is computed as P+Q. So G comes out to -0.17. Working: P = -0.100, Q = -0.070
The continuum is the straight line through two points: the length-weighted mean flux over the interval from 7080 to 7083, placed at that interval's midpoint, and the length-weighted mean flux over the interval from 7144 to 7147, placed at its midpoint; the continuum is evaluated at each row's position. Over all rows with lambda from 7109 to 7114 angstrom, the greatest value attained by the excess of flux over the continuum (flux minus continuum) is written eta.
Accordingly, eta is -8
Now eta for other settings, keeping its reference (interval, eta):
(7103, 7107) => -10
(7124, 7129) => -4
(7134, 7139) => -2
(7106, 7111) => -9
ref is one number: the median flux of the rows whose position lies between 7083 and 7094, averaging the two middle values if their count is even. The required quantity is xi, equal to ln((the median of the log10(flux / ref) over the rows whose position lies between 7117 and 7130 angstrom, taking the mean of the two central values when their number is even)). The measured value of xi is -4.0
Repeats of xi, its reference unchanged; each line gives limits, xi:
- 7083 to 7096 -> -5.3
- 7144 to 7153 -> -2.7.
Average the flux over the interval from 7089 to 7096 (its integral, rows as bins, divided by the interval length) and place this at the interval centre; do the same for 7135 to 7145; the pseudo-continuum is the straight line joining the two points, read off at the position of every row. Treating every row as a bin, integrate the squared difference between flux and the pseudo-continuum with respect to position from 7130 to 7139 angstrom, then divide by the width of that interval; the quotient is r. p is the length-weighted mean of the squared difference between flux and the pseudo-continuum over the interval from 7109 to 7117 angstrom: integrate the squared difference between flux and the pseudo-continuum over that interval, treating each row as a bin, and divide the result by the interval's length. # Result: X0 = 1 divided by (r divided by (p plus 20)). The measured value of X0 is 261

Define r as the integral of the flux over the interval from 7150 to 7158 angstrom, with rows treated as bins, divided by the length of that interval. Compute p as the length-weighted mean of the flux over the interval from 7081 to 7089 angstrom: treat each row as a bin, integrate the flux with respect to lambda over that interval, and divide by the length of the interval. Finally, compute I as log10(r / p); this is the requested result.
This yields -0.339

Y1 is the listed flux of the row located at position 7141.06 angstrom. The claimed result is 3.444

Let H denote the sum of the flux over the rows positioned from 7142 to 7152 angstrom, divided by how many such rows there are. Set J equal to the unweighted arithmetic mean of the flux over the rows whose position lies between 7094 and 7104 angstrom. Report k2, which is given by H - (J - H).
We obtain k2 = 4.0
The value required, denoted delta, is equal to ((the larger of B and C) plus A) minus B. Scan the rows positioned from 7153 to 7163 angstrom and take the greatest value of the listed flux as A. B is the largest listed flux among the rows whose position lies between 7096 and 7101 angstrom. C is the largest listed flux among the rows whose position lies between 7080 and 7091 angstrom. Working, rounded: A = 3.758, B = 3.407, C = 25.13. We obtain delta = 25.5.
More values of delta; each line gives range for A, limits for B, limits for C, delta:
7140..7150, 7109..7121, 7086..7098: 4.0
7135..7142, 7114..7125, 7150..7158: 3.4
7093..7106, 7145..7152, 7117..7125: 3.4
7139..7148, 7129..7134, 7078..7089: 26.6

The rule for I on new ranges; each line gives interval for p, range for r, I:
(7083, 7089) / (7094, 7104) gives -0.096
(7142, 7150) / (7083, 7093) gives -0.009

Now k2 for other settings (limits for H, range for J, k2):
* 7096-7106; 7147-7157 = 2.7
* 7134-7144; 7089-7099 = 3.7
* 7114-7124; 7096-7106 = 3.1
